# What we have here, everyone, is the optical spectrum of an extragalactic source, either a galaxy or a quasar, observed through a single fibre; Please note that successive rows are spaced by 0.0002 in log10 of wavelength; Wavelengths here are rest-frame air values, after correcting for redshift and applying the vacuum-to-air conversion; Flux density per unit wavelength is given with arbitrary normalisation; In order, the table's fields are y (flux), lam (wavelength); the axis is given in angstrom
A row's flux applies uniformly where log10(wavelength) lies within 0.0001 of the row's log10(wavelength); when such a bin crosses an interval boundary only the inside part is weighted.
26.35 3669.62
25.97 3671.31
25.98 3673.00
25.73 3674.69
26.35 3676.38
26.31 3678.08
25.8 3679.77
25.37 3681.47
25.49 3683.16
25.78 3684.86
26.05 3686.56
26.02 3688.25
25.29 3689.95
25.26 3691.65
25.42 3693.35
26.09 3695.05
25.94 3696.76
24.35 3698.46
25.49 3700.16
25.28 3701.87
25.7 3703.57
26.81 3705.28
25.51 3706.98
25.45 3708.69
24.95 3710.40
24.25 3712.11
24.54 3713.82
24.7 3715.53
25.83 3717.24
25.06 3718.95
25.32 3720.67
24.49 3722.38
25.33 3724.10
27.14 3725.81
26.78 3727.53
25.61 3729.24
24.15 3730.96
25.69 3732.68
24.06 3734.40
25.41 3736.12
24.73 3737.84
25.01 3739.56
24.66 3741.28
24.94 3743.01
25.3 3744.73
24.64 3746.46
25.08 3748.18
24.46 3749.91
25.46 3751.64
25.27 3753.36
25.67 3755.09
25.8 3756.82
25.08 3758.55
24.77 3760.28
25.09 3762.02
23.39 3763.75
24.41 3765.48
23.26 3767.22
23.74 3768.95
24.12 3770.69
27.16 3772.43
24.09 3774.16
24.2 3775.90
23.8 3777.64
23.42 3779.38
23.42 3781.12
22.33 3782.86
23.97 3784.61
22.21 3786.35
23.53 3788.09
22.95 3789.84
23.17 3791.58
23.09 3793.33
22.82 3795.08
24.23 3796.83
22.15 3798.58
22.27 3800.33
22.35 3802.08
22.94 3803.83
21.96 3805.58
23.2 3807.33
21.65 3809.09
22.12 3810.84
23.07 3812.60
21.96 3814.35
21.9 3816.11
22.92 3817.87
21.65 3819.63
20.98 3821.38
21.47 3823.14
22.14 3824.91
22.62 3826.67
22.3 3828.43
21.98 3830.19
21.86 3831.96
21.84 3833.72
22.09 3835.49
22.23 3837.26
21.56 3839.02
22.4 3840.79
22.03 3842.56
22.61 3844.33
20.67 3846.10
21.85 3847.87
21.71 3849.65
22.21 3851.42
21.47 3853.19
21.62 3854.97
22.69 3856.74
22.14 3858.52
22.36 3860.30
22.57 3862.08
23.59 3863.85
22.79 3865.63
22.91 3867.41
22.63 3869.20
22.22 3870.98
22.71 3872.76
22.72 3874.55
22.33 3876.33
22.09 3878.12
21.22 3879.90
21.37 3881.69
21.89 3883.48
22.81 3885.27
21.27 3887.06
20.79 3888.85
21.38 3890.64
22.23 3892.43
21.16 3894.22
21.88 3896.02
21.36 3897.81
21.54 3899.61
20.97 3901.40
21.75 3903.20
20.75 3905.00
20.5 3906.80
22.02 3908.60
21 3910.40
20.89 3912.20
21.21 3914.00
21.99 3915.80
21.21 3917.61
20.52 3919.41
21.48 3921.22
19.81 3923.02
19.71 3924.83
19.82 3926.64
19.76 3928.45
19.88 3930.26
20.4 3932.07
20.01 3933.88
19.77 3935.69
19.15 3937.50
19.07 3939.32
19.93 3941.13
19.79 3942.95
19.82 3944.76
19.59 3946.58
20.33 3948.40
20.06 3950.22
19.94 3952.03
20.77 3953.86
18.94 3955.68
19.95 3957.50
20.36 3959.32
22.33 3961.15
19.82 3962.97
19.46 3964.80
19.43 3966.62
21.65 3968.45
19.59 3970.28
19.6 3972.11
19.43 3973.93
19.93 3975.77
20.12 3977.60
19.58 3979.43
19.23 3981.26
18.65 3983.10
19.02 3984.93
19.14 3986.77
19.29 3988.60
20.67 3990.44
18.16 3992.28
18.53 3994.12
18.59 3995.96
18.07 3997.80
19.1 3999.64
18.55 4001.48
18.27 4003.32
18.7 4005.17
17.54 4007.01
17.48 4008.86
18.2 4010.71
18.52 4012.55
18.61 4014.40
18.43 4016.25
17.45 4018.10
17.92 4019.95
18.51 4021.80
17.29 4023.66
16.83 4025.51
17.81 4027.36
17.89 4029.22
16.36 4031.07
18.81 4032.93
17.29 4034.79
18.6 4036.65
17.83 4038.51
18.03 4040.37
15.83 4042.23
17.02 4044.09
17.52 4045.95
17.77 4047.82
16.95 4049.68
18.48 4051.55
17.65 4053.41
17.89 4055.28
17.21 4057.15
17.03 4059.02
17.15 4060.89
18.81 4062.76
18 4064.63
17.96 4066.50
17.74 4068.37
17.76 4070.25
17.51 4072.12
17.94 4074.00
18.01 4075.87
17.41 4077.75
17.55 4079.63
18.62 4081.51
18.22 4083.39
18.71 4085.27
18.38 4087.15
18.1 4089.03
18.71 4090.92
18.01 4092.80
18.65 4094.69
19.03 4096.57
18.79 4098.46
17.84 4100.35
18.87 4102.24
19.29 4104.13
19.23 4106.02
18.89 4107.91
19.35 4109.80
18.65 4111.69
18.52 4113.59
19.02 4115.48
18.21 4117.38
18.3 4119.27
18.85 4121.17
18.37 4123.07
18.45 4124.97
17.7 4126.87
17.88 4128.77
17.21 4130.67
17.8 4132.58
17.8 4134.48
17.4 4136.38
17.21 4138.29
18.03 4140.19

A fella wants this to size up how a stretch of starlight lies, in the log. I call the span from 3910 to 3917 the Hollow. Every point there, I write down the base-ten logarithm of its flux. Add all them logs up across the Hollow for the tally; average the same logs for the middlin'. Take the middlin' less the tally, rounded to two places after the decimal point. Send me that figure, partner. -3.98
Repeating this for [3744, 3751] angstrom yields -4.19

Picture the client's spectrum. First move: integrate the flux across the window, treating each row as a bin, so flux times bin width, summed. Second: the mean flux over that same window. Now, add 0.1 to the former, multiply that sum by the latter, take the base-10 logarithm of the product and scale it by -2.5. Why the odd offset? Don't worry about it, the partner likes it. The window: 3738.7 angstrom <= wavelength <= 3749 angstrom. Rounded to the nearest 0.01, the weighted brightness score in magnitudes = -9.52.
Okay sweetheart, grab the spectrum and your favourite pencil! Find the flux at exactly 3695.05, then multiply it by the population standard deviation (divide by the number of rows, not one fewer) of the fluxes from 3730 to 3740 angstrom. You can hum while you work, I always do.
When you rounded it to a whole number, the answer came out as 16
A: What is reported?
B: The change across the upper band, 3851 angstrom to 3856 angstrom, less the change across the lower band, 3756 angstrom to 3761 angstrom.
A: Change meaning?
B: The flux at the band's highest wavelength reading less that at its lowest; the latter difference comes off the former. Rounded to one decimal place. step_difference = 0.4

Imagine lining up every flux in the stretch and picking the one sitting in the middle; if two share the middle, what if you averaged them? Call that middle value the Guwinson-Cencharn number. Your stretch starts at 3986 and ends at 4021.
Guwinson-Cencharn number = 18.5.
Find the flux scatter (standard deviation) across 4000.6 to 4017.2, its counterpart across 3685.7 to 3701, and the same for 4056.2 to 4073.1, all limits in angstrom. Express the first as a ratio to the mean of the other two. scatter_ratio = 0.81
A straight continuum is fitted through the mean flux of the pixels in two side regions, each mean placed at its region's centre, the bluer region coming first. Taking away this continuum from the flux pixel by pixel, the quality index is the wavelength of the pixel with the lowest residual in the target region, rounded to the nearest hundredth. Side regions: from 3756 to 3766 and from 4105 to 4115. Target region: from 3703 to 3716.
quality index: 3712.11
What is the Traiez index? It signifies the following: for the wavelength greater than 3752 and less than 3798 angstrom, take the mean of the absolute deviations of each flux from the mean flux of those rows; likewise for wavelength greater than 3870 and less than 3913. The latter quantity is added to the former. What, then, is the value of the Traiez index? 1.45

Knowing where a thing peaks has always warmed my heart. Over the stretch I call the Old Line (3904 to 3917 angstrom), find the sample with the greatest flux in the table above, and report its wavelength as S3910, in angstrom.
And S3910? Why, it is 3908.60 angstrom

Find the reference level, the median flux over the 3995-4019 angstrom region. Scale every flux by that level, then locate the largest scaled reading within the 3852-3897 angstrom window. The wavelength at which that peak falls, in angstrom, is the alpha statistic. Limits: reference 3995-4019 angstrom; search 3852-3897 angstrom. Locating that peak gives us 3863.85 angstrom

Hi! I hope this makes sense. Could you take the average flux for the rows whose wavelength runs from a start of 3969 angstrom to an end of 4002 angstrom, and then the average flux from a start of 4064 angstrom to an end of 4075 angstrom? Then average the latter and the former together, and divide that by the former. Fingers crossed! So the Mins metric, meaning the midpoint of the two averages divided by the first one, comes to 0.964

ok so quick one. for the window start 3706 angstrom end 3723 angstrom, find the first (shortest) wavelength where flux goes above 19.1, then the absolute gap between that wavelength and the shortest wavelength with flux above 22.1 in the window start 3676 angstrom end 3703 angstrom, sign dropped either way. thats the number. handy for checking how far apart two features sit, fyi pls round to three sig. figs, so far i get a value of 30.6 angstrom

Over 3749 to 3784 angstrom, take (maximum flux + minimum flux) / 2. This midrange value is 25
